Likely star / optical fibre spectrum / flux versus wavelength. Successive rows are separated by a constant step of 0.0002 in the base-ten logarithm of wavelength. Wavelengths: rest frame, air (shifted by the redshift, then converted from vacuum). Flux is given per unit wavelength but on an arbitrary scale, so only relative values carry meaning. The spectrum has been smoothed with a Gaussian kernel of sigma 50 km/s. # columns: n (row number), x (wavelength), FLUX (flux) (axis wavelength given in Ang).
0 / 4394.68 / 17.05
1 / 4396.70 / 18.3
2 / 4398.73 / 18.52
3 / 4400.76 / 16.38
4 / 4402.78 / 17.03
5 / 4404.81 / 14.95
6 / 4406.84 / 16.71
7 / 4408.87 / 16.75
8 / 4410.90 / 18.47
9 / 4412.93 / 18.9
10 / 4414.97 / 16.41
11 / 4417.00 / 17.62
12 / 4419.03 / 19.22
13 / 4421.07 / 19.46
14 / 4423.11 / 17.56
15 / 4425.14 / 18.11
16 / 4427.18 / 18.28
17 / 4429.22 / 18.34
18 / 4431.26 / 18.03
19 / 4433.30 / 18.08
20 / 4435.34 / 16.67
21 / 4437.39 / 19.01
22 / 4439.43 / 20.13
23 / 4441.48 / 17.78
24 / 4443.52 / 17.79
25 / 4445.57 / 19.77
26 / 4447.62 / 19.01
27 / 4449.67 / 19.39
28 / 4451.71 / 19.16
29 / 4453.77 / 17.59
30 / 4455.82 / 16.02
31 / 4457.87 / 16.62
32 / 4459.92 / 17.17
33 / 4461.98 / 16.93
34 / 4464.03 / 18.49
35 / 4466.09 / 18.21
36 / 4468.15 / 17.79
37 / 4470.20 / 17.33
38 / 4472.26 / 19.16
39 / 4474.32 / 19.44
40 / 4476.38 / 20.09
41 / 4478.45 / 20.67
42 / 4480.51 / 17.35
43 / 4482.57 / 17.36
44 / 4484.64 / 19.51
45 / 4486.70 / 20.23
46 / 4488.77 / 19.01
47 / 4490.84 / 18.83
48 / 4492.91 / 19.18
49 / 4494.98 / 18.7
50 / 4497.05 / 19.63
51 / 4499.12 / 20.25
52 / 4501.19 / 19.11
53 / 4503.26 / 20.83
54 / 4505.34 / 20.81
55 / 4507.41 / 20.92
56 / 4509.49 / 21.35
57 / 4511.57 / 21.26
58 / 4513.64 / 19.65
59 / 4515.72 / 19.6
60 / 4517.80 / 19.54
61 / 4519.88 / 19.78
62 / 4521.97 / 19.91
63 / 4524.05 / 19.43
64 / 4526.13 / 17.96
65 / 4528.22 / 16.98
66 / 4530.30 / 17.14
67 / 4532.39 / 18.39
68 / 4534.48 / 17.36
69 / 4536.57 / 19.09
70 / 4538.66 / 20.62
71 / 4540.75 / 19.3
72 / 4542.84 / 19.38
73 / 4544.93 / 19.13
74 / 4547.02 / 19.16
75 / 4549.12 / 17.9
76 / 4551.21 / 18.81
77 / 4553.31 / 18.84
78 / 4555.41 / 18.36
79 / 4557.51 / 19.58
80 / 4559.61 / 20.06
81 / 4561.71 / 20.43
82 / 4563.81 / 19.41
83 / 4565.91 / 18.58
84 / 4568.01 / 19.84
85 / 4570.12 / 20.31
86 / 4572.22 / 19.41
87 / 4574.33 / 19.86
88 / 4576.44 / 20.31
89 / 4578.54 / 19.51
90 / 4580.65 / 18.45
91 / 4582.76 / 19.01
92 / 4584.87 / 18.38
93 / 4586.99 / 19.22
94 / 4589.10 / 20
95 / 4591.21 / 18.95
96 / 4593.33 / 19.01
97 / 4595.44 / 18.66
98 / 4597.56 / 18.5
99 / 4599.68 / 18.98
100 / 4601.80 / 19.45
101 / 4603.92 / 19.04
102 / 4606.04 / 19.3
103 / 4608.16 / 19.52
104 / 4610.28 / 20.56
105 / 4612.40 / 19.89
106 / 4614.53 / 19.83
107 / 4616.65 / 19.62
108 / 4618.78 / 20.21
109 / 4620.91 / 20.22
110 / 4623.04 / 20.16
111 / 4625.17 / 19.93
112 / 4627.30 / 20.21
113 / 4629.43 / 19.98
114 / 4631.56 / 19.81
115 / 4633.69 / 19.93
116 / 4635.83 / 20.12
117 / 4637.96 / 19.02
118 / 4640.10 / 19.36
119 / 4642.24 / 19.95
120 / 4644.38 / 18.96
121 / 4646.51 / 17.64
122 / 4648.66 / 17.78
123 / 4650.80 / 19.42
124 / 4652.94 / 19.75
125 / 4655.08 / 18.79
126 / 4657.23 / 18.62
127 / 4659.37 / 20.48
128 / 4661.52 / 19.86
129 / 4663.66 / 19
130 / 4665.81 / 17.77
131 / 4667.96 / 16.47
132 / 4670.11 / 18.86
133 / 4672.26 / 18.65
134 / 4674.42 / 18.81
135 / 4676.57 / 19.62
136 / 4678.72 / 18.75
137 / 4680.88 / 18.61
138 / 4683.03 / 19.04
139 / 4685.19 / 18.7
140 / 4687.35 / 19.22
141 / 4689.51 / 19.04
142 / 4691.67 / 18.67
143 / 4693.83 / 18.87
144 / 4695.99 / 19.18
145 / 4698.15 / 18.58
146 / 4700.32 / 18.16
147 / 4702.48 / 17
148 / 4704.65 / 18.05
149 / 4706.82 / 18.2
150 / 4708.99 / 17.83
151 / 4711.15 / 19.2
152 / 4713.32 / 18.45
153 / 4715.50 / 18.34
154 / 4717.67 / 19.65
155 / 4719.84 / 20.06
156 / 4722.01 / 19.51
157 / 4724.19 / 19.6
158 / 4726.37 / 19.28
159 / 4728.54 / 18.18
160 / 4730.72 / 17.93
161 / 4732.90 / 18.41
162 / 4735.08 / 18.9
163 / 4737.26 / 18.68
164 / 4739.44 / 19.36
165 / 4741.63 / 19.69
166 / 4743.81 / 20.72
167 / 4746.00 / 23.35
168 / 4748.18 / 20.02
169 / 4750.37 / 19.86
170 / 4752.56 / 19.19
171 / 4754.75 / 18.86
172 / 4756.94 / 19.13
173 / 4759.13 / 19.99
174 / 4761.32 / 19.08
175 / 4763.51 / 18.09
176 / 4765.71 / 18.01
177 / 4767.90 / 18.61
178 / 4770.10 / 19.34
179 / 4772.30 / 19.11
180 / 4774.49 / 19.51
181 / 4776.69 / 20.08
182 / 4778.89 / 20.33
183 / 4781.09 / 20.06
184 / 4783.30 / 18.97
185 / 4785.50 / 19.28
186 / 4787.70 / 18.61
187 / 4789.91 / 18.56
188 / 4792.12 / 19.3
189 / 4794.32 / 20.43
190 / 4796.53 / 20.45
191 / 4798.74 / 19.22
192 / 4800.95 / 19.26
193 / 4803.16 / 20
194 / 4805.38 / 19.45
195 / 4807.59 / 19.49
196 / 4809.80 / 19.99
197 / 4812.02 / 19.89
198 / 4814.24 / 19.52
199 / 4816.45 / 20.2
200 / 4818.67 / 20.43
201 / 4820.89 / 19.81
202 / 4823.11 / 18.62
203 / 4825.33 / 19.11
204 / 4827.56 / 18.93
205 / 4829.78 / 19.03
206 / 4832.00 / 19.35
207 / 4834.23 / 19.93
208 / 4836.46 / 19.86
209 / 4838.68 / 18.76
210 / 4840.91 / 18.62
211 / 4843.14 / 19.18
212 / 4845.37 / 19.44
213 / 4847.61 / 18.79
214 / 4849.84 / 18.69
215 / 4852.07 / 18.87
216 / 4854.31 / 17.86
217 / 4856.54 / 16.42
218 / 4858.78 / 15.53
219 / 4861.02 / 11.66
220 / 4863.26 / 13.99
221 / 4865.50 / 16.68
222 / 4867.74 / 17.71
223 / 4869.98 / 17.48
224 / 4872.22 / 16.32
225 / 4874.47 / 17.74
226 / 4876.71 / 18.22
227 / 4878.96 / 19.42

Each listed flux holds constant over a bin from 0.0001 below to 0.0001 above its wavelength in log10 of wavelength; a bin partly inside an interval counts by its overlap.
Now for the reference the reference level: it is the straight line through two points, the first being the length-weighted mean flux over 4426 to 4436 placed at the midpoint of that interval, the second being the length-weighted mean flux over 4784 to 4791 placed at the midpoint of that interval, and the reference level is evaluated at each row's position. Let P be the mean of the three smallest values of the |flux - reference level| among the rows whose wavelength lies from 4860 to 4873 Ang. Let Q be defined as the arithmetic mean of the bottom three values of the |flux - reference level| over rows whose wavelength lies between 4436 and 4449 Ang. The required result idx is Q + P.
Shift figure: 2.2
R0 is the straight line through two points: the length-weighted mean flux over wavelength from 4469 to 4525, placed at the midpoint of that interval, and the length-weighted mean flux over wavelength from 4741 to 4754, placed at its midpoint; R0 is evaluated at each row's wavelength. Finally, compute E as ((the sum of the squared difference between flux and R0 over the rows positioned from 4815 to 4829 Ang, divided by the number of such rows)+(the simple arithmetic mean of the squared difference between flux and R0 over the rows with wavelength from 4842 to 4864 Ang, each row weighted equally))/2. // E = 11.2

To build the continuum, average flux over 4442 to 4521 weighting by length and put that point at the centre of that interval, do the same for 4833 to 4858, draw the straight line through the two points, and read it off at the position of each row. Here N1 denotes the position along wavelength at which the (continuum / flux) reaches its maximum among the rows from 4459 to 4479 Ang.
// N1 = 4461.98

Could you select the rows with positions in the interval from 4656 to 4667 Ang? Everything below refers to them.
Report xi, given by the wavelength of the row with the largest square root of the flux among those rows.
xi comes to 4659.37 Ang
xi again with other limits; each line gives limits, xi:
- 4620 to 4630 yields 4620.91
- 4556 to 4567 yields 4561.71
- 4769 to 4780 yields 4778.89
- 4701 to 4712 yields 4711.15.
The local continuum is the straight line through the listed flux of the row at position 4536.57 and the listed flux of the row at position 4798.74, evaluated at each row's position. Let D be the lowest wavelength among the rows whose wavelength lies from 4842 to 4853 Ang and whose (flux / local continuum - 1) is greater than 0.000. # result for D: 4845.37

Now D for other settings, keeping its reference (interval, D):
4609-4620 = 4610.28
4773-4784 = 4774.49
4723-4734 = 4724.19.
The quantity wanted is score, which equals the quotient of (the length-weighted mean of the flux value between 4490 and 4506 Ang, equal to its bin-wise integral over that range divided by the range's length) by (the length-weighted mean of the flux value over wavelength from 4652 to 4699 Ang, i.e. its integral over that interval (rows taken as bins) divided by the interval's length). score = 1.04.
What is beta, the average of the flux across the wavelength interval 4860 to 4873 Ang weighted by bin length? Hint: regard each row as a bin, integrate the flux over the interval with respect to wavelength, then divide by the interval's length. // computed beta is 15.7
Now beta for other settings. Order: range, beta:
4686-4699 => 18.9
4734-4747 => 20.1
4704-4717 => 18.4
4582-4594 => 19.1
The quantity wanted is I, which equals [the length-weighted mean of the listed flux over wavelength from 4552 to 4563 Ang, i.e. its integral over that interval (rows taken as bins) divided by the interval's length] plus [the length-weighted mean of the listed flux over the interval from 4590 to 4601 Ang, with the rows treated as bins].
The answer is 38.3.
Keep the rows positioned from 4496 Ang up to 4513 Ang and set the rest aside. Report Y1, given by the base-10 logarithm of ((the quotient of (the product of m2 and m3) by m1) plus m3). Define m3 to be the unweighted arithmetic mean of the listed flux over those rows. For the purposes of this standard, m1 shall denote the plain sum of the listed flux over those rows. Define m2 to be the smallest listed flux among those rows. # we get 1.360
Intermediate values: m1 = 164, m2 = 19.11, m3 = 20.5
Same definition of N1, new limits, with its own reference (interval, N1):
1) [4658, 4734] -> 4667.96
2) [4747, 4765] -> 4763.51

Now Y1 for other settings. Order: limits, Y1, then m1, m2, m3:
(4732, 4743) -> 1.356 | 95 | 18.41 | 19.0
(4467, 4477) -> 1.347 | 94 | 17.33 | 18.8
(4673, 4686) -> 1.343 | 114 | 18.61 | 18.9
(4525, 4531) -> 1.362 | 52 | 16.98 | 17.4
